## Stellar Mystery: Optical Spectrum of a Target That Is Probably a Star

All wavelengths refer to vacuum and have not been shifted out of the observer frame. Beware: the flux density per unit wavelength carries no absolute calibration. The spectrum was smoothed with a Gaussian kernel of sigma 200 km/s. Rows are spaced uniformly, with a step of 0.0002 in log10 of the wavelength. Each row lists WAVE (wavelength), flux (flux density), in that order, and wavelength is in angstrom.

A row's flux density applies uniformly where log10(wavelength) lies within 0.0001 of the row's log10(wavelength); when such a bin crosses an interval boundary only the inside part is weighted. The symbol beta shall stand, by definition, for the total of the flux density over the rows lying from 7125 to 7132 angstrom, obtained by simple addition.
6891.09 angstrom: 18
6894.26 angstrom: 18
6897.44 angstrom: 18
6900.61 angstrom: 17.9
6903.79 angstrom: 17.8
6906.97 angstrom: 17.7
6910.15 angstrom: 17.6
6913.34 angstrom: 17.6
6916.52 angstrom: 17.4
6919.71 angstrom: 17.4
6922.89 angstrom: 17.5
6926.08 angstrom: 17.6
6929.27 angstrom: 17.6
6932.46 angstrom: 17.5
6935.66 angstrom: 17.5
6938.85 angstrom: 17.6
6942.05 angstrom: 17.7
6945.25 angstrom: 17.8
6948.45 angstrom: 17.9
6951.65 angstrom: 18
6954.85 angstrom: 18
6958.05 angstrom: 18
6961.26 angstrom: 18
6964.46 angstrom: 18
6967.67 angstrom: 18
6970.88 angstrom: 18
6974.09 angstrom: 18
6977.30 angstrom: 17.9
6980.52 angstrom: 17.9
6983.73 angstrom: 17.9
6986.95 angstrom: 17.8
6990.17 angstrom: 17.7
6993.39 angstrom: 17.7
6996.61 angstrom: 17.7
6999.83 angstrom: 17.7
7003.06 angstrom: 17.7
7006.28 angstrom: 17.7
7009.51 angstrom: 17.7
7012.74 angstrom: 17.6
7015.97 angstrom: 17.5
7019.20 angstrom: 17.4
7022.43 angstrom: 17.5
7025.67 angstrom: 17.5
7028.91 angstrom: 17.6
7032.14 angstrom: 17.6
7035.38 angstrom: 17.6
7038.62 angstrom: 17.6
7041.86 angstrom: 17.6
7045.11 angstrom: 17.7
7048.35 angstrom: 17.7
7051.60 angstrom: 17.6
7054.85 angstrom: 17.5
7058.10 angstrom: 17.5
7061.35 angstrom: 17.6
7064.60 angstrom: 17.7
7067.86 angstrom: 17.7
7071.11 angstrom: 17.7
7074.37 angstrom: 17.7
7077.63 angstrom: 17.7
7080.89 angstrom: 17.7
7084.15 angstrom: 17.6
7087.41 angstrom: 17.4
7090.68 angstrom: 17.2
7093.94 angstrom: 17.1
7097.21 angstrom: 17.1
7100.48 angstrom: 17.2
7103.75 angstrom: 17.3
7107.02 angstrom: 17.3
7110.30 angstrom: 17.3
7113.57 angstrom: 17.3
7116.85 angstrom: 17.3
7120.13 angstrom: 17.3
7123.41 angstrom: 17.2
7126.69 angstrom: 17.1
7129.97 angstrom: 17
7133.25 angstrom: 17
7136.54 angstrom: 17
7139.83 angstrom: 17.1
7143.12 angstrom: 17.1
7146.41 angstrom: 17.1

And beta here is 34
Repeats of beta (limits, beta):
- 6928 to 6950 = 124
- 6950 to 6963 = 72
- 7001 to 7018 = 88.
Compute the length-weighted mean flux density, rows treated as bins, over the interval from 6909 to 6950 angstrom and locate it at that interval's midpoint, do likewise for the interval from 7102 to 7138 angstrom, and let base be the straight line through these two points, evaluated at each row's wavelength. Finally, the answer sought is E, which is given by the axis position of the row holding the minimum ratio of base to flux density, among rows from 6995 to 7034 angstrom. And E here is 7009.51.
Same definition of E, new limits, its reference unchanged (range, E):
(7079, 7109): 7080.89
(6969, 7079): 6974.09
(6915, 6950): 6948.45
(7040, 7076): 7074.37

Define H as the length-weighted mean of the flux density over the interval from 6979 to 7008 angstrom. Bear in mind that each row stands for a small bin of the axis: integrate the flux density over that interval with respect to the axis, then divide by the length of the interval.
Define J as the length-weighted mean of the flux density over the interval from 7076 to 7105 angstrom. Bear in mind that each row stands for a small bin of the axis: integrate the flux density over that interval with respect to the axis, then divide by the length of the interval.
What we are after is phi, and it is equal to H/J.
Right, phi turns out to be 1.02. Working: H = 17.8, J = 17.4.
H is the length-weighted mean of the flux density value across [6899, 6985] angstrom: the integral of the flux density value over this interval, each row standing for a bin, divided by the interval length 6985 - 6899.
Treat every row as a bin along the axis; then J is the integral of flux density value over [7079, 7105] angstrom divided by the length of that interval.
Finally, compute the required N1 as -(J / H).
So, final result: -0.975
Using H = 17.8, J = 17.3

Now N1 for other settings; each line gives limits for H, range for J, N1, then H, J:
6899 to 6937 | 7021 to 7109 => -0.996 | 17.6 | 17.5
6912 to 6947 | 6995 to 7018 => -1.005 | 17.6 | 17.7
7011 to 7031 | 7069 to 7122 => -0.992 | 17.5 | 17.4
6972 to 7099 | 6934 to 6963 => -1.012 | 17.6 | 17.8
